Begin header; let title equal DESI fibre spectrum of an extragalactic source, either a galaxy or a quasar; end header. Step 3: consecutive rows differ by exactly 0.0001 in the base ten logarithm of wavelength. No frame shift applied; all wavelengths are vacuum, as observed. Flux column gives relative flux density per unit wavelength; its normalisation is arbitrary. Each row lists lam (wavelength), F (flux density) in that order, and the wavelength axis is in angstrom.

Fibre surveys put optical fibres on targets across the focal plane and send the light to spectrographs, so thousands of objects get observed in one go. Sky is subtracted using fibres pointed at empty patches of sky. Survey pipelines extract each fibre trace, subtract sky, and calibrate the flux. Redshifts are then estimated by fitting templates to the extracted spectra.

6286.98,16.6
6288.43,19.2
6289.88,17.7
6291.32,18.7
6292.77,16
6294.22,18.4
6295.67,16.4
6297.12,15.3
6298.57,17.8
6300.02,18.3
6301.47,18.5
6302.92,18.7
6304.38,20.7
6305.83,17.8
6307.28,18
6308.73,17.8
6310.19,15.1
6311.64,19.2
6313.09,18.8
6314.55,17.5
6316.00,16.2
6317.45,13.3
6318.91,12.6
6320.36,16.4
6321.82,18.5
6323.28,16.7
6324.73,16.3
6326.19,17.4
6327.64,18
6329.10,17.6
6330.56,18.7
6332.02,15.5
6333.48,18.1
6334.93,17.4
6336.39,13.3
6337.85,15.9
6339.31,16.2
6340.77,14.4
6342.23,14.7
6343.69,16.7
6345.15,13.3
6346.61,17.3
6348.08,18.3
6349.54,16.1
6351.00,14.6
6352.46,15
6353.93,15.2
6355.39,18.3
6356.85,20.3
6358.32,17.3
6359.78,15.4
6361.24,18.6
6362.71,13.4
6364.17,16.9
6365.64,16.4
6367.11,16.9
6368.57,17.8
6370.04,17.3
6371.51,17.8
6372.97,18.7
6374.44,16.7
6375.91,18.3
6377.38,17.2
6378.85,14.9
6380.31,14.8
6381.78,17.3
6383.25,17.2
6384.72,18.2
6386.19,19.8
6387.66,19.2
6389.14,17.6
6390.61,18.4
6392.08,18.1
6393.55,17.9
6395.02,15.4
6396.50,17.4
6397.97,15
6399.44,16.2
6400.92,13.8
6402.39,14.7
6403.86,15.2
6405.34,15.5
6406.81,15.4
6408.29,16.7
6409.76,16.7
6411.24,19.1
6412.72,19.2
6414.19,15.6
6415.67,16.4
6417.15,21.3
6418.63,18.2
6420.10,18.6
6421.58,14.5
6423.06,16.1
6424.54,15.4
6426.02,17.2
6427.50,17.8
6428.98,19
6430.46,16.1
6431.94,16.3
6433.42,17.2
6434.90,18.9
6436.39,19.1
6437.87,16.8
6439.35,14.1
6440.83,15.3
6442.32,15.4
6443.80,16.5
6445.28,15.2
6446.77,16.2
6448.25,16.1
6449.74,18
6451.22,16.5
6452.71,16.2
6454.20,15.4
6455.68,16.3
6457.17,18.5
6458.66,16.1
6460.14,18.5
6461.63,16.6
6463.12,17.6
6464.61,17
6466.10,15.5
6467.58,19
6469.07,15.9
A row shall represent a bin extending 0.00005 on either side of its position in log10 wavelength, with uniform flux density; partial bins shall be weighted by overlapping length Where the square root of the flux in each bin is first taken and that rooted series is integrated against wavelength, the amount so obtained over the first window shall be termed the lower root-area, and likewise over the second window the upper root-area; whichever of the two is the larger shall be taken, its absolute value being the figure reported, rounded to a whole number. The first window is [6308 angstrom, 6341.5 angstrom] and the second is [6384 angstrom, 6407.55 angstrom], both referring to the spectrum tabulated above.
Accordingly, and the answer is 136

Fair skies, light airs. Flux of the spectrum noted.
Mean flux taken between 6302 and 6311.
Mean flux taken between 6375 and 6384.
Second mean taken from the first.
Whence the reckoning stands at 1.4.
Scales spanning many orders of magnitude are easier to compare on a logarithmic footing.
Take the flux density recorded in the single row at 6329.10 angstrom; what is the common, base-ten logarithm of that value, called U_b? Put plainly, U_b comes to 1.25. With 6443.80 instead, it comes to 1.22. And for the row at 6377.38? 1.24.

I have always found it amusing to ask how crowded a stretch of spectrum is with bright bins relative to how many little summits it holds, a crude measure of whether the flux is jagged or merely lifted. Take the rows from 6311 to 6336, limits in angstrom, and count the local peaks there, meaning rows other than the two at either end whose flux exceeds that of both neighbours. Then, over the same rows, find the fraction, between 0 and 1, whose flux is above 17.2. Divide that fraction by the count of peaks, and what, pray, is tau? 0.15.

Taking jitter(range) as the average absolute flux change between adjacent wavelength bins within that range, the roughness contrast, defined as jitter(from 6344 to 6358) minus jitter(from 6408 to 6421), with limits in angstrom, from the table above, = -0.1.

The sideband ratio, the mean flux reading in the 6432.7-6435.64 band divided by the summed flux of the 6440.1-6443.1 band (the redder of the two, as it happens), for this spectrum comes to 0.588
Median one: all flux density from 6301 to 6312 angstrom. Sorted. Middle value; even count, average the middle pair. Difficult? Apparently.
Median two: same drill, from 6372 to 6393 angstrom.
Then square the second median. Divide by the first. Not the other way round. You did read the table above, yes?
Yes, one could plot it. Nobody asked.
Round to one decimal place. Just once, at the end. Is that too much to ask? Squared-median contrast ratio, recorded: 17.5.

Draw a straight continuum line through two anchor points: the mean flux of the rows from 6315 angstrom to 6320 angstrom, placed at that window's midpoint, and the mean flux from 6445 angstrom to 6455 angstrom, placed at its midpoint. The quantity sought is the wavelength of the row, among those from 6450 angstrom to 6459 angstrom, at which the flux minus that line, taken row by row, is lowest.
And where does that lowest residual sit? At 6454.20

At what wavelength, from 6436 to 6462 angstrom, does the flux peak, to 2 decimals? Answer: 6436.39 angstrom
